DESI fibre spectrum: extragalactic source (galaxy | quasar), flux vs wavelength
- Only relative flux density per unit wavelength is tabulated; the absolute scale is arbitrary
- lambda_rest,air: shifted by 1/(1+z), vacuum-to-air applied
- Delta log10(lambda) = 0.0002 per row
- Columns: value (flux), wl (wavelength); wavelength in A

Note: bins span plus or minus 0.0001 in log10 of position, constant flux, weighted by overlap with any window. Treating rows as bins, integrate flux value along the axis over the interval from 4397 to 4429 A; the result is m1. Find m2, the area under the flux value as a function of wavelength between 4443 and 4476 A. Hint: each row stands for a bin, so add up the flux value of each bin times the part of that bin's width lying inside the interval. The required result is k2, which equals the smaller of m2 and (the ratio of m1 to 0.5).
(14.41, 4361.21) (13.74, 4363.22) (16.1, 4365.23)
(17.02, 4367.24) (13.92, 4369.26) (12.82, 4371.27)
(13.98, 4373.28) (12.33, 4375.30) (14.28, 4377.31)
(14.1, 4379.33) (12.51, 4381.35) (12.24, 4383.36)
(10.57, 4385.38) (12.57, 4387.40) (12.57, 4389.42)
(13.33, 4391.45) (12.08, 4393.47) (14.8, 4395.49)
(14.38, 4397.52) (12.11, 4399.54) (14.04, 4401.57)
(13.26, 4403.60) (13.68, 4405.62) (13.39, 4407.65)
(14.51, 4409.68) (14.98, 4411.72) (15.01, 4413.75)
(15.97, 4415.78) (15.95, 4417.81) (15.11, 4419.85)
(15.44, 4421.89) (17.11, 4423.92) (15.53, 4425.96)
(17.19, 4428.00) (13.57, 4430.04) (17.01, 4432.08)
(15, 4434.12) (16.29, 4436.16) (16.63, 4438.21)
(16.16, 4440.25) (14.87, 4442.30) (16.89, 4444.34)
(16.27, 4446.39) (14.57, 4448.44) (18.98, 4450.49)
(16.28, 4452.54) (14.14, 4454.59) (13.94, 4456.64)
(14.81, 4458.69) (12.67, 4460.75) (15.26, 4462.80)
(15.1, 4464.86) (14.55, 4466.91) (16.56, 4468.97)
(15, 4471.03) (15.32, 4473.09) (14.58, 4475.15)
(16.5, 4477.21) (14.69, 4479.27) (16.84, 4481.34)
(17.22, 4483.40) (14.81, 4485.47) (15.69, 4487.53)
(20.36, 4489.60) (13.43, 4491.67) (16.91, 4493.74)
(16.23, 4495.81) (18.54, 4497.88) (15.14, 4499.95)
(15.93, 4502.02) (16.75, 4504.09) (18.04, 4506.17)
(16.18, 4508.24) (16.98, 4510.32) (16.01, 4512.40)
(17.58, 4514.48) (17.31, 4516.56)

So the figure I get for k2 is 505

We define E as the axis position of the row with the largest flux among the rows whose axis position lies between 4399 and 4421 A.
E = 4415.78 A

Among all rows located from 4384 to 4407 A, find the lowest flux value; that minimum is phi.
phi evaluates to 10.57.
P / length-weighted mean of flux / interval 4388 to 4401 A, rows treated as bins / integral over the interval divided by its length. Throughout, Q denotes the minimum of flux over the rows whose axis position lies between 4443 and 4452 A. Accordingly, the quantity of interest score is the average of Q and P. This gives 13.9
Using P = 13.2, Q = 14.57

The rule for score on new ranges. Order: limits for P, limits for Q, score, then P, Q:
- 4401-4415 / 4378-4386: 12.4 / 14.2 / 10.57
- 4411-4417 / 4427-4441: 14.5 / 15.4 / 13.57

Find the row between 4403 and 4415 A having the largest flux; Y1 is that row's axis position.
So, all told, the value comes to 4413.75 A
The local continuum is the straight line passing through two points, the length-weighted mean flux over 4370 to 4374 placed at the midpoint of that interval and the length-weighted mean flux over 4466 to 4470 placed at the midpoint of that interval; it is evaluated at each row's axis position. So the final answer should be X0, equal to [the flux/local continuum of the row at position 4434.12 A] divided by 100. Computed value 0.0101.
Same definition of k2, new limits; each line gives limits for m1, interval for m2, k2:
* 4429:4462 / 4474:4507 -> 539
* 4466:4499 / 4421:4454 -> 531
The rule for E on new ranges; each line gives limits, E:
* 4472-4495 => 4489.60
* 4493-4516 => 4497.88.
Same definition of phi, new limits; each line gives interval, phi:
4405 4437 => 13.39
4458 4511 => 12.67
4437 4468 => 12.67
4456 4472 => 12.67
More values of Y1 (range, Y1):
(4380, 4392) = 4391.45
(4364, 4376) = 4367.24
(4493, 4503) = 4497.88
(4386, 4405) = 4395.49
